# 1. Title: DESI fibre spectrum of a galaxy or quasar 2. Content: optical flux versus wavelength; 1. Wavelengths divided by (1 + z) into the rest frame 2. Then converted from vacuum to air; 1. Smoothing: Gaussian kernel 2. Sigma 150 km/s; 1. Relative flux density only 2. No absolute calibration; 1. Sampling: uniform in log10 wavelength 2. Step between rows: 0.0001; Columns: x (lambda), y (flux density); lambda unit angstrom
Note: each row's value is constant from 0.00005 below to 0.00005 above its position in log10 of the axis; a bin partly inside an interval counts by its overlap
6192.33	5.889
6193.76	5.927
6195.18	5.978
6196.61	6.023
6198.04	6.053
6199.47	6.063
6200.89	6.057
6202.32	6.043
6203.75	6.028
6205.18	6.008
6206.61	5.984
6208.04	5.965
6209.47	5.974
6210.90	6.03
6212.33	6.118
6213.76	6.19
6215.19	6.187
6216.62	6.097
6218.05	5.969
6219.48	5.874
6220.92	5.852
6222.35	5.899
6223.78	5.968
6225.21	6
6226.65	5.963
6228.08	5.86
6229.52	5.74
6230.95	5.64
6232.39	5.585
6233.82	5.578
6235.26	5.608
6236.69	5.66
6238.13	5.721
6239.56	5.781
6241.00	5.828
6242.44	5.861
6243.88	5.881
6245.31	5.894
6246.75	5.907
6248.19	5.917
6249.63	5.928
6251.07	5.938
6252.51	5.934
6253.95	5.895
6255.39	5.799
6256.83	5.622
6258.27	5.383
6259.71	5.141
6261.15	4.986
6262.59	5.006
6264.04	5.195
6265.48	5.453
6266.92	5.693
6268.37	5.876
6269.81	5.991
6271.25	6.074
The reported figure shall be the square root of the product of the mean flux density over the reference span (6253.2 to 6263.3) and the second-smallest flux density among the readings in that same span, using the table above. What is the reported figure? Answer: 5.20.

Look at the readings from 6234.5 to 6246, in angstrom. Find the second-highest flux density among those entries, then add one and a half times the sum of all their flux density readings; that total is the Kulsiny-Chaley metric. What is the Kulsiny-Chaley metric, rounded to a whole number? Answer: 75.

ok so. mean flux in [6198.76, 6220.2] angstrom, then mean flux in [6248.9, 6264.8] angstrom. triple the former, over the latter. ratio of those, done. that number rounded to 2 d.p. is 3.28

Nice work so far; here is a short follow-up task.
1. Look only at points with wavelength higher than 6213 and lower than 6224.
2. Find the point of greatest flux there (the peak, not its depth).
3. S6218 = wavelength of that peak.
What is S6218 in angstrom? 6213.76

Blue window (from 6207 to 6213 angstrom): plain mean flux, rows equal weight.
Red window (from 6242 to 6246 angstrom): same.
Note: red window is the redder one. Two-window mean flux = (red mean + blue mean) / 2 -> 5.95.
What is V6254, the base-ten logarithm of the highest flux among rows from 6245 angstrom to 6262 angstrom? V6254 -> 0.774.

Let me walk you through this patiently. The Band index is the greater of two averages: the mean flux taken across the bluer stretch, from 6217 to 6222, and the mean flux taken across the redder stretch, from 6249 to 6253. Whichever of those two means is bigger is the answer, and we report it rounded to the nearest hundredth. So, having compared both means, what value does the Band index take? 5.93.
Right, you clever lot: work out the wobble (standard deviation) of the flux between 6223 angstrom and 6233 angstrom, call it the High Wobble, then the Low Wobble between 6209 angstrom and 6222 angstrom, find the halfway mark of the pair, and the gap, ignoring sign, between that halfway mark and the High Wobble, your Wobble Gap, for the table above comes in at 0.02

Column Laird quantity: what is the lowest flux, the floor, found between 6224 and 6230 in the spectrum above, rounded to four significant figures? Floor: 5.740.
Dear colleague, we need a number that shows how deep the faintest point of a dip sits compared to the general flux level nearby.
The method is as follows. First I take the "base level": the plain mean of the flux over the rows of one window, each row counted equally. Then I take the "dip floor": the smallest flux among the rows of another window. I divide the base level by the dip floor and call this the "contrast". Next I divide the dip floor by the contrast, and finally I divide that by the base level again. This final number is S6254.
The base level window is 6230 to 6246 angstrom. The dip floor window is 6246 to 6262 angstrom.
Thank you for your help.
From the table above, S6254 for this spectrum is 0.76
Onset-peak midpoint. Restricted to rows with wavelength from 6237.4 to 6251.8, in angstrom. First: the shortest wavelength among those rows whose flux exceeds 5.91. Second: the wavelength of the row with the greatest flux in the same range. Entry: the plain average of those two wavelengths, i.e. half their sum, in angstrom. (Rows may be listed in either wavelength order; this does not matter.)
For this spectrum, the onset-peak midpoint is 6249.6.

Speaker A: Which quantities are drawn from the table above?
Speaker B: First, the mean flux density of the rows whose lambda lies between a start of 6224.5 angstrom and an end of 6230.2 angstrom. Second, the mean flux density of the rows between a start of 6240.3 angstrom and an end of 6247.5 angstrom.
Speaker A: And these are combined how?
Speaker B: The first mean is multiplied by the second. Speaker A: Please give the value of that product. 34.6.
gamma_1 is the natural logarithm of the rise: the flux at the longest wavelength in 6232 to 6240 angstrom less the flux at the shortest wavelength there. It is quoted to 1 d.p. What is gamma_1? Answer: -1.6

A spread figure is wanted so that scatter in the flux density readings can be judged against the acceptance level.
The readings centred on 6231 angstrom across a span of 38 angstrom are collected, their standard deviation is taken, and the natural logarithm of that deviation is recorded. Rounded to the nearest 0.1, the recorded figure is -1.8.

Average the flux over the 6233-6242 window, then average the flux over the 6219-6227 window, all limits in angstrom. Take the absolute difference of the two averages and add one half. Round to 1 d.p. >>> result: 0.7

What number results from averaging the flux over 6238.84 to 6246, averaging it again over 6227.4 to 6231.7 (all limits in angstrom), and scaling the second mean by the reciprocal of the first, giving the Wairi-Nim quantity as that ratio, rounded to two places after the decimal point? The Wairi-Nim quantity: 0.98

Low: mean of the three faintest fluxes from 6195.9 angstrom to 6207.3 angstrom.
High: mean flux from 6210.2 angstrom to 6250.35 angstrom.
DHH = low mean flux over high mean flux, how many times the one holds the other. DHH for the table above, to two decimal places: 1.02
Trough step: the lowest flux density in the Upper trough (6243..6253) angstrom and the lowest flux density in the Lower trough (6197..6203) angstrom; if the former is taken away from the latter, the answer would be 0.16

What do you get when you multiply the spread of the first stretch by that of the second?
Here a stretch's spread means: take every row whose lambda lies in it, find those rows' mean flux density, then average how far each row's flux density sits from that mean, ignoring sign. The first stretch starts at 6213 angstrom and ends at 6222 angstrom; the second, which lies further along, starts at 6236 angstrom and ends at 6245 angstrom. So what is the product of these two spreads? 0.0088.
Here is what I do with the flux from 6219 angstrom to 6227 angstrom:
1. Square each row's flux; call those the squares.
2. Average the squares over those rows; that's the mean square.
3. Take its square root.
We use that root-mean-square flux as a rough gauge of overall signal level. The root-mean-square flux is 5.93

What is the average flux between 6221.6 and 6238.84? 5.77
